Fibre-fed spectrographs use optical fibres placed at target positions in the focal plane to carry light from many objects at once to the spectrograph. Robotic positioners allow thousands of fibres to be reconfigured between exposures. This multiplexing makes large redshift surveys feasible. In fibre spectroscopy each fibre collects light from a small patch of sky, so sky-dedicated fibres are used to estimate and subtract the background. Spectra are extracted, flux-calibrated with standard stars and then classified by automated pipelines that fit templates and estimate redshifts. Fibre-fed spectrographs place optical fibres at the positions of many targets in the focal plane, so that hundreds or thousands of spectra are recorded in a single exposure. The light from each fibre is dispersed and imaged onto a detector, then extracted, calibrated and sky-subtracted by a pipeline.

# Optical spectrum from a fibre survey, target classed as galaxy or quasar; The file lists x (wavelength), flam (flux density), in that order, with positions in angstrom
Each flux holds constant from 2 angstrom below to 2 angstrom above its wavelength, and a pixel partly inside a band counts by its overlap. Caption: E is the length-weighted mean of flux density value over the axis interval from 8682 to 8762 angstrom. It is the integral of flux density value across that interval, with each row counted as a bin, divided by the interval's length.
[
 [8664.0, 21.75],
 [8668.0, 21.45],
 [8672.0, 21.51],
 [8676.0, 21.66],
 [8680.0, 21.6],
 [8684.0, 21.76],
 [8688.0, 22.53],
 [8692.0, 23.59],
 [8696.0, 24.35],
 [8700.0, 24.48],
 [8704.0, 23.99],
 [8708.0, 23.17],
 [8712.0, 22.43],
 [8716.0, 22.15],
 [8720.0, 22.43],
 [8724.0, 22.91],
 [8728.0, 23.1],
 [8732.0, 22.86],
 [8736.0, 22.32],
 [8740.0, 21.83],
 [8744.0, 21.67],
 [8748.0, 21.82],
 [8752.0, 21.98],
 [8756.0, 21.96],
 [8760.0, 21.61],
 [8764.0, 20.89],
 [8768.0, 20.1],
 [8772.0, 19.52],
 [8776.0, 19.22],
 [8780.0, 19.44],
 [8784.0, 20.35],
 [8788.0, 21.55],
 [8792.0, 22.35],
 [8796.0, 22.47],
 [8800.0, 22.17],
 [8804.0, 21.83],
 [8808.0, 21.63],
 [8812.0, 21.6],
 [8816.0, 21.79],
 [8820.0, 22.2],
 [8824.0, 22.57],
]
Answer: 22.6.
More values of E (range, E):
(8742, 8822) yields 21.3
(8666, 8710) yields 22.7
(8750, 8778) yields 20.8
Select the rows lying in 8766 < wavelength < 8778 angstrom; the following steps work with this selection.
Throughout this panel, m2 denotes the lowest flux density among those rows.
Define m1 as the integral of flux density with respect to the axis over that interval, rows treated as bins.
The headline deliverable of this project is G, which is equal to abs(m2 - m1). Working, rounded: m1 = 235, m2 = 19.22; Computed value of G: 216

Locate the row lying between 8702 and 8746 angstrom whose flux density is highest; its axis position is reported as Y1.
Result 8704.0 angstrom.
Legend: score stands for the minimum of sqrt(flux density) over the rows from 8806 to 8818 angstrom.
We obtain 4.65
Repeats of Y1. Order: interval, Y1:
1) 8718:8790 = 8728.0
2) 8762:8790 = 8788.0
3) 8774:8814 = 8796.0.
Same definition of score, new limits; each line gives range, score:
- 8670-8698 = 4.64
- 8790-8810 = 4.65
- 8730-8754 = 4.66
